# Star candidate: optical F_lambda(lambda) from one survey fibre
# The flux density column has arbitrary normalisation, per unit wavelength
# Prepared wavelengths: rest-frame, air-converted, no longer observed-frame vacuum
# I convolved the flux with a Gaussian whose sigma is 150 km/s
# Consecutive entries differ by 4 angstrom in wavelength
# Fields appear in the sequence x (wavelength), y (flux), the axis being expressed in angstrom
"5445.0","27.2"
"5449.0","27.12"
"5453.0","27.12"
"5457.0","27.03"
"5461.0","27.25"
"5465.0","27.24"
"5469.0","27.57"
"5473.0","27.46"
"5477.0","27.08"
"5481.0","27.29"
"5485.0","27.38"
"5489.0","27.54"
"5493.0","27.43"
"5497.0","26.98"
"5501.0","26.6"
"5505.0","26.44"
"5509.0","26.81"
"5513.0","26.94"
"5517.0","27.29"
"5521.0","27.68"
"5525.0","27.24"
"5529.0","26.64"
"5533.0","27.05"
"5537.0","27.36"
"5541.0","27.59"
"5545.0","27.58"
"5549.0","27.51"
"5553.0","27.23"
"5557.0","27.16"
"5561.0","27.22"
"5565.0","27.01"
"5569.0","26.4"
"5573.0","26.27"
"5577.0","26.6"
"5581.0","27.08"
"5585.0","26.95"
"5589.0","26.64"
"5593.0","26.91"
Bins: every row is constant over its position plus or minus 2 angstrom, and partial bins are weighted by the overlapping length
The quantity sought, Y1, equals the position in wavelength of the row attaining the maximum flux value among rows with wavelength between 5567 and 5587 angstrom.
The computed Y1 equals 5581.0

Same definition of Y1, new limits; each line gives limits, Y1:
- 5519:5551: 5521.0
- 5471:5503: 5489.0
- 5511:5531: 5521.0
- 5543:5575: 5545.0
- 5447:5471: 5469.0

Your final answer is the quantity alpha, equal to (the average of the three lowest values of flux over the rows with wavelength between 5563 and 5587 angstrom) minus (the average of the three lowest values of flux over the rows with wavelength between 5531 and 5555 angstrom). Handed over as -0.8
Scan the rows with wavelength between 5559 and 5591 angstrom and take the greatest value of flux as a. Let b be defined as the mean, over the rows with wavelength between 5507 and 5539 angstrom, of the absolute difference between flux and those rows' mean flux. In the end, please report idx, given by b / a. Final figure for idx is 0.010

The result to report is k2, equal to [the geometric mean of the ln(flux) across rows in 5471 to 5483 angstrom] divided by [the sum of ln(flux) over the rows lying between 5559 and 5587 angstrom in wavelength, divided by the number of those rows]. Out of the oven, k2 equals 1.01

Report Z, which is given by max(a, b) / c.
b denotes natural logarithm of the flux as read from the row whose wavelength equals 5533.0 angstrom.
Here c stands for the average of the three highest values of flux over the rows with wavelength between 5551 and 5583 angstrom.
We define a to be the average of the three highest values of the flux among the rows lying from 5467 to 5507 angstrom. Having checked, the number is 1.01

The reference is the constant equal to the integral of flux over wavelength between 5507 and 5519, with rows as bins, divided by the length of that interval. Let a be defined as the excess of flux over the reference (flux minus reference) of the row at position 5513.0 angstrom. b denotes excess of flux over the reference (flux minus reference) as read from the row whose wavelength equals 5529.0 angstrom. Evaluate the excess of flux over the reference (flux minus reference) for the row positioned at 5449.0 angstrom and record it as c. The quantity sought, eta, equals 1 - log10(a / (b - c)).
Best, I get 1.8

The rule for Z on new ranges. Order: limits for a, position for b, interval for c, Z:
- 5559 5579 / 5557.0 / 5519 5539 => 0.98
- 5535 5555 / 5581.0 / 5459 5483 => 1.00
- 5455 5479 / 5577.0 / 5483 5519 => 1.00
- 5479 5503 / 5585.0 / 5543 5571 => 1.00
